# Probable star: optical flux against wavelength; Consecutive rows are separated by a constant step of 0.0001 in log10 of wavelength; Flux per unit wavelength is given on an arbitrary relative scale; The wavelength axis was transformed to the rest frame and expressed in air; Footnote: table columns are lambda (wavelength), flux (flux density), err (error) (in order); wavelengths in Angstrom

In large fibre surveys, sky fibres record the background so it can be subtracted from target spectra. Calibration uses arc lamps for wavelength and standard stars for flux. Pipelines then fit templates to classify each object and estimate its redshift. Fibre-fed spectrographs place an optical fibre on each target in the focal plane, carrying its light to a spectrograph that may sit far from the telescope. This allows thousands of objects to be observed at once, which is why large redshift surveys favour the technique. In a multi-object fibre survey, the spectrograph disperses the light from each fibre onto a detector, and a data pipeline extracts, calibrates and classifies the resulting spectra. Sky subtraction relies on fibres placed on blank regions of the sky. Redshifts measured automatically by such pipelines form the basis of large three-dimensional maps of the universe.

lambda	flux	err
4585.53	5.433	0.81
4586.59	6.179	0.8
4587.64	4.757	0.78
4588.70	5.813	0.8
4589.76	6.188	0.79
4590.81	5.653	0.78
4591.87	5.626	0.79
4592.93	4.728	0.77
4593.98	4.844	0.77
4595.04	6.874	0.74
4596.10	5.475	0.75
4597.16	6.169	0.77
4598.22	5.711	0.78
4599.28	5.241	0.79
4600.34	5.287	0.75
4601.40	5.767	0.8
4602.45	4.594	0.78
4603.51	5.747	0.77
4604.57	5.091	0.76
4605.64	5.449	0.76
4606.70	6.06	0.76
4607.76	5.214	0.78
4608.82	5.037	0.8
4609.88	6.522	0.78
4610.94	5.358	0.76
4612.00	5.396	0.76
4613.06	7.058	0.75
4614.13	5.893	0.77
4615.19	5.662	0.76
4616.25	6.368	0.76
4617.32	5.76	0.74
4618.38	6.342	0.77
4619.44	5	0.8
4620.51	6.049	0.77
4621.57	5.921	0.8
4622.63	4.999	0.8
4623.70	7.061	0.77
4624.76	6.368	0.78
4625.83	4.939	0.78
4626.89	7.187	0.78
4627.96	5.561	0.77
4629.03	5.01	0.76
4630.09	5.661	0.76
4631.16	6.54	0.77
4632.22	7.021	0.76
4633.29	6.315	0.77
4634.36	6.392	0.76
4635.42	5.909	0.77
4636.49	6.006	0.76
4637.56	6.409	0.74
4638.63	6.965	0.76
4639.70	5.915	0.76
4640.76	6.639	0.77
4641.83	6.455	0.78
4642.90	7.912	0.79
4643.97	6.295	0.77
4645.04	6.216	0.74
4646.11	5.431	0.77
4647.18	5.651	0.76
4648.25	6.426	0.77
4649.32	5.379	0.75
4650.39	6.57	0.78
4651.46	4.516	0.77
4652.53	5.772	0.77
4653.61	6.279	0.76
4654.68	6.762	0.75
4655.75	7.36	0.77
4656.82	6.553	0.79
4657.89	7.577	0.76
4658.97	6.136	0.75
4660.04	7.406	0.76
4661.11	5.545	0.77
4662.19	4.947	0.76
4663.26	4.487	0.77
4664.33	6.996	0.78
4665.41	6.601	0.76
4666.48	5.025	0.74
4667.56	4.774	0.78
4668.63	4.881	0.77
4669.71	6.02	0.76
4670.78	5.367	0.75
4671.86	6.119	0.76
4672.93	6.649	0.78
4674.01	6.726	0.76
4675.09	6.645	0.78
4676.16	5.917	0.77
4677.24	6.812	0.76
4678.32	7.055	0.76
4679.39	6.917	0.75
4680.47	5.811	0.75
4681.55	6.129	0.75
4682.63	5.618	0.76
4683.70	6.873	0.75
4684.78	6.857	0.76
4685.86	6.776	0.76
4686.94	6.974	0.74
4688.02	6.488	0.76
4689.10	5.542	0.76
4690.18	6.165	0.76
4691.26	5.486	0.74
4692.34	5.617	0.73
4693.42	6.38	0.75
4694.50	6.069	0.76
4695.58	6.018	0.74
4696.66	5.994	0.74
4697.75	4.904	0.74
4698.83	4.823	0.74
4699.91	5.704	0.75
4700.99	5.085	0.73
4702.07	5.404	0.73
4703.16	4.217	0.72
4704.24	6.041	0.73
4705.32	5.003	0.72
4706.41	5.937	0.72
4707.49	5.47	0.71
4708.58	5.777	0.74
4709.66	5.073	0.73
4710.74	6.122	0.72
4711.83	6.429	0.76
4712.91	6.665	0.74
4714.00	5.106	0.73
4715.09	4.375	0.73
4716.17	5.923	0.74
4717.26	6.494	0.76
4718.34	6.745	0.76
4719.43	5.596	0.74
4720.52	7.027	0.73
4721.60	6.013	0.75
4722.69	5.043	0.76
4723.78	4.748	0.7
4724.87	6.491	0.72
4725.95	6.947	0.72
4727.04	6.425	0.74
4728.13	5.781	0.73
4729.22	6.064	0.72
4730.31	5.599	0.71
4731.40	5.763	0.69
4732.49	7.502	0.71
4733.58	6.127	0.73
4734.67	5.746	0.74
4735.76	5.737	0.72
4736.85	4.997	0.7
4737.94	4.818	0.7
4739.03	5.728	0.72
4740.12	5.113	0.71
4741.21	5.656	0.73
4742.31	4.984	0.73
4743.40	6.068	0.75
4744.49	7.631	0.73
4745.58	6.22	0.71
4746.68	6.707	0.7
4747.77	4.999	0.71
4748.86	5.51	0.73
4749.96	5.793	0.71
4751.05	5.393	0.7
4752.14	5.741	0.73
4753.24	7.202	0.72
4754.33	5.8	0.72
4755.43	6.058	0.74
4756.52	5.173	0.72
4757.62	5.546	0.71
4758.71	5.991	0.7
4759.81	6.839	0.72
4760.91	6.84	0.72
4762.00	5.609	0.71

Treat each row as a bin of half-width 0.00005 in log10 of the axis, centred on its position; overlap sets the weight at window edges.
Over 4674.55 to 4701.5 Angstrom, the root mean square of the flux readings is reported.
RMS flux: 6.14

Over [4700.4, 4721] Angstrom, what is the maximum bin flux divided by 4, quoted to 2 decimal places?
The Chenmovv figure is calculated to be 1.76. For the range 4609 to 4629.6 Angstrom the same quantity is 1.80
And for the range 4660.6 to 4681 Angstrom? 1.76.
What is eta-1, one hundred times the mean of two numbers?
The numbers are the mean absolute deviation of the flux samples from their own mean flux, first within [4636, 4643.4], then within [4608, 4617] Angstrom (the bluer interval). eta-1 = 52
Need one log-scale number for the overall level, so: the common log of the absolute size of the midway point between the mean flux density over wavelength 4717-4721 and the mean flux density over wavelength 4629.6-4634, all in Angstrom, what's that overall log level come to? 0.808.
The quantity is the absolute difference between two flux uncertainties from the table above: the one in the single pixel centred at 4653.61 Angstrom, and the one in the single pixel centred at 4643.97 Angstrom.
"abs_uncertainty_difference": 0.010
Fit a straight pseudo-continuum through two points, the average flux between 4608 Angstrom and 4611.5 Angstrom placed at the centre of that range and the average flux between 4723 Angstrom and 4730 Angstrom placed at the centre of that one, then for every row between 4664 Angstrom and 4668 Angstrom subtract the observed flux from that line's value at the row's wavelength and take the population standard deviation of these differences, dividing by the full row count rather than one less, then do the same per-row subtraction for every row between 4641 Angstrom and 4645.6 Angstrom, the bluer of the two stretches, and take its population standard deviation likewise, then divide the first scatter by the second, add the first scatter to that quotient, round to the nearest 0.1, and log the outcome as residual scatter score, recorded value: 2.4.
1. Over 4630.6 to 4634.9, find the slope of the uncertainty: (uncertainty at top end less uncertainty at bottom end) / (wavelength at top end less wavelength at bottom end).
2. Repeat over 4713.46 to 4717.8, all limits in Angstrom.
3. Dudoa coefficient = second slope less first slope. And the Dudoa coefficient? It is 0.012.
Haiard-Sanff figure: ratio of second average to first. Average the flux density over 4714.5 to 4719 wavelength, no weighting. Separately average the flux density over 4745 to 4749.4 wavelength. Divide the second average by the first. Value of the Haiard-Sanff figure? 1.00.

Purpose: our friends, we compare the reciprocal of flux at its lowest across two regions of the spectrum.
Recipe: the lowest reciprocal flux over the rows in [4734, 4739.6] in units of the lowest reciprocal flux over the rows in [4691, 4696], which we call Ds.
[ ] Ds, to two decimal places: 1.11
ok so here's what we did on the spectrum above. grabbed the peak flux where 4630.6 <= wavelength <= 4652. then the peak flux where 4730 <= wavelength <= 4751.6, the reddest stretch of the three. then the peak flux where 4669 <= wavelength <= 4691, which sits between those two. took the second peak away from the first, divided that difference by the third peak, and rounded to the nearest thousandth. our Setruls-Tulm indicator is 0.040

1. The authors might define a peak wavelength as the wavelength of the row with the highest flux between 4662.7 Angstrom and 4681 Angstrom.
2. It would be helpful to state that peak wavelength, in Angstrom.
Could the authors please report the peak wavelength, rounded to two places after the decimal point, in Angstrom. 4678.32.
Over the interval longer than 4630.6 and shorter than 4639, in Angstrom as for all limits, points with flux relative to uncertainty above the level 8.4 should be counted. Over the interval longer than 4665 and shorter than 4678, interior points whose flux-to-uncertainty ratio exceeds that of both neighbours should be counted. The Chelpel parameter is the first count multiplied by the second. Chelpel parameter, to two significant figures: 10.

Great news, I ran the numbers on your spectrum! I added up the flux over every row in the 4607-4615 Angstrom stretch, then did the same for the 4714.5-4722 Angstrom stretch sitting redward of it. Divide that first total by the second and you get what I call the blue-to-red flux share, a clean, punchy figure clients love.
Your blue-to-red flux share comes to 0.96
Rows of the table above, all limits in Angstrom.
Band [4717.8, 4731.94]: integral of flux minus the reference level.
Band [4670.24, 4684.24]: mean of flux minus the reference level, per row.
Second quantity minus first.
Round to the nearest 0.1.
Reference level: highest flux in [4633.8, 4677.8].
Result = 25.2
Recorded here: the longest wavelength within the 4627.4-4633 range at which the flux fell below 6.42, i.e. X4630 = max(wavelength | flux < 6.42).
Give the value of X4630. 4630.09 Angstrom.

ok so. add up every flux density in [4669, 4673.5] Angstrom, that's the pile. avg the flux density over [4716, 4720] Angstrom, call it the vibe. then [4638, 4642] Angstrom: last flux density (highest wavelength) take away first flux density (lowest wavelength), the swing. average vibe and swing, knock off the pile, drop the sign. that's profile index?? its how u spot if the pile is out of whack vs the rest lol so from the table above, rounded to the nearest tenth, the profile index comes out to 21.3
